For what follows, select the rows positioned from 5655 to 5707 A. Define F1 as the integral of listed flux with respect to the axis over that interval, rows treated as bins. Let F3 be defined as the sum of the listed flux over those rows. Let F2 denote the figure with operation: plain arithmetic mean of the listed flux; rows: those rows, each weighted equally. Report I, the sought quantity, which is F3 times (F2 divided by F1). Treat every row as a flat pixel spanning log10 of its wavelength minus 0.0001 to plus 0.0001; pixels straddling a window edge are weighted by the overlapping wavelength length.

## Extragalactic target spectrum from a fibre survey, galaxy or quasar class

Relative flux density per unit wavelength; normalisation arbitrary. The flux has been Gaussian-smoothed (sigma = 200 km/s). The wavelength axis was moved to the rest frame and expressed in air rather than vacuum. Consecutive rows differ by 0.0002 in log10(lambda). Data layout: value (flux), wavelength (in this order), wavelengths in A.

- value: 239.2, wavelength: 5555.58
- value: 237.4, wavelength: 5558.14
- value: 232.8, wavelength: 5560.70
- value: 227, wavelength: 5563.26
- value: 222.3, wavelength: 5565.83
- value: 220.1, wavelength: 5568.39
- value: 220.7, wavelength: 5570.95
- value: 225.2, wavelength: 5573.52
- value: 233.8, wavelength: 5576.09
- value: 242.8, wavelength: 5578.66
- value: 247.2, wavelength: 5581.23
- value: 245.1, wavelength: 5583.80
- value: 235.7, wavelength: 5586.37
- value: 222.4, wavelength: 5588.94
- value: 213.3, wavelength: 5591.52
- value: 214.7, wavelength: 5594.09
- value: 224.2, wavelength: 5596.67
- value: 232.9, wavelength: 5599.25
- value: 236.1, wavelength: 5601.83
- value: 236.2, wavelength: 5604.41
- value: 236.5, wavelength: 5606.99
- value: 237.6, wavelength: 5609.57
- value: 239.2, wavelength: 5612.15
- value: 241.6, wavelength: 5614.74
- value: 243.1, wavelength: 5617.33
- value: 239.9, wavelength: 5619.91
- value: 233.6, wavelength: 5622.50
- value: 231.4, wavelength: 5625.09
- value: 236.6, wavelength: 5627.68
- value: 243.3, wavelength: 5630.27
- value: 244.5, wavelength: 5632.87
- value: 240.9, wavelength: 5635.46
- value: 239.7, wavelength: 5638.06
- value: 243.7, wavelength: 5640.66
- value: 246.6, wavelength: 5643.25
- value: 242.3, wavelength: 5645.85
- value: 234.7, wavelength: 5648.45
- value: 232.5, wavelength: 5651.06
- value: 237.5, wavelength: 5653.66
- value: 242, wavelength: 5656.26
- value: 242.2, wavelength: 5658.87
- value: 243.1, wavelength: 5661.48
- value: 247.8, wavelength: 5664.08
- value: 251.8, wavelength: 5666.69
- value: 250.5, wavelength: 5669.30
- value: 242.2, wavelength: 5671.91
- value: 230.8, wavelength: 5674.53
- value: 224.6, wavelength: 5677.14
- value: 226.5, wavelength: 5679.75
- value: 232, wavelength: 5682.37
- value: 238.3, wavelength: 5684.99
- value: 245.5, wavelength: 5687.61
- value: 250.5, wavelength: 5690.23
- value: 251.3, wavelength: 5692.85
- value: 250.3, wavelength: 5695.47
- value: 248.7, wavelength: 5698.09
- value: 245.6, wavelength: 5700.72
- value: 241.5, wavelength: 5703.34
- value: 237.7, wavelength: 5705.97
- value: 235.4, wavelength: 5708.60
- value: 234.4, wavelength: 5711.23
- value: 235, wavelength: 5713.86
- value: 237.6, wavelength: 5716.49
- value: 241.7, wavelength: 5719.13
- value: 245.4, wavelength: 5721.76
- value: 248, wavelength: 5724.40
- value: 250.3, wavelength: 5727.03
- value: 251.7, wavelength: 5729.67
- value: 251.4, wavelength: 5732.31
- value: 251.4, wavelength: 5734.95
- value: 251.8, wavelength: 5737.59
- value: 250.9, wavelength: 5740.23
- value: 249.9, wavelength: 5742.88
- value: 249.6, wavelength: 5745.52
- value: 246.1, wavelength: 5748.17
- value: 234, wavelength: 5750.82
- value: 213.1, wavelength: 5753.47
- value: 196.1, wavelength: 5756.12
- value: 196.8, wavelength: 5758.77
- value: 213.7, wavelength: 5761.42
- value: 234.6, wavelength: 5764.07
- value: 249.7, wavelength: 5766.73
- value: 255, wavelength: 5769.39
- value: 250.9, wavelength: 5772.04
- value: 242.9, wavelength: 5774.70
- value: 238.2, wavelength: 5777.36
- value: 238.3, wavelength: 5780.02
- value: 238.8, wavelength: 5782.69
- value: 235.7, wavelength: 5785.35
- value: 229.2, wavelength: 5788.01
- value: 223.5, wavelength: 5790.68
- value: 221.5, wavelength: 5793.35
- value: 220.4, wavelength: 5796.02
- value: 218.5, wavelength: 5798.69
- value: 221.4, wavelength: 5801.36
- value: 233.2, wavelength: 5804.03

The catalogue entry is 93.1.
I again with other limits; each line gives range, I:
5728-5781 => 89.9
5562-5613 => 90.5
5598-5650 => 91.9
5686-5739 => 92.6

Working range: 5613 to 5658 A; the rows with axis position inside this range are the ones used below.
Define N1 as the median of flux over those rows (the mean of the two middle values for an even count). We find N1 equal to 241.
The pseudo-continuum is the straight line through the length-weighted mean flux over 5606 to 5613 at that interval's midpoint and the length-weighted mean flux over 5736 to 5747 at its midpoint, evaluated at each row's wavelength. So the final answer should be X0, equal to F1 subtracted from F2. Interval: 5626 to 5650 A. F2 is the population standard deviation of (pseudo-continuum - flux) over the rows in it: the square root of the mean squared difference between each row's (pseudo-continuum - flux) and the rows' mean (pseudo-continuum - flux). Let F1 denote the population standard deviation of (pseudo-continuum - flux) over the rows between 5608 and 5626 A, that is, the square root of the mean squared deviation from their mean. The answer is -1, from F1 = 4.2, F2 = 3.7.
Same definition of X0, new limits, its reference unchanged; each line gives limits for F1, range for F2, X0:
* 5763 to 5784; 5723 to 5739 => -6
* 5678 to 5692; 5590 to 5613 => 1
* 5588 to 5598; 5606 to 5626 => -1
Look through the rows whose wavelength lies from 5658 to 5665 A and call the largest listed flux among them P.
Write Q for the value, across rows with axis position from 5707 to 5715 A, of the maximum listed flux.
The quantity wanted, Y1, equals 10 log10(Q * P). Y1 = 47.7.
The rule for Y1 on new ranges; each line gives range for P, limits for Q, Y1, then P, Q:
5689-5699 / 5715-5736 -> 48.0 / 251.3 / 251.7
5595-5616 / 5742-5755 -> 47.8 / 241.6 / 249.9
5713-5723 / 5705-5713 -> 47.7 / 245.4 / 237.7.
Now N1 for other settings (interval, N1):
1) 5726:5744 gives 251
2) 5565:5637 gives 236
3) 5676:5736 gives 245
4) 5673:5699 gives 242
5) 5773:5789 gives 238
